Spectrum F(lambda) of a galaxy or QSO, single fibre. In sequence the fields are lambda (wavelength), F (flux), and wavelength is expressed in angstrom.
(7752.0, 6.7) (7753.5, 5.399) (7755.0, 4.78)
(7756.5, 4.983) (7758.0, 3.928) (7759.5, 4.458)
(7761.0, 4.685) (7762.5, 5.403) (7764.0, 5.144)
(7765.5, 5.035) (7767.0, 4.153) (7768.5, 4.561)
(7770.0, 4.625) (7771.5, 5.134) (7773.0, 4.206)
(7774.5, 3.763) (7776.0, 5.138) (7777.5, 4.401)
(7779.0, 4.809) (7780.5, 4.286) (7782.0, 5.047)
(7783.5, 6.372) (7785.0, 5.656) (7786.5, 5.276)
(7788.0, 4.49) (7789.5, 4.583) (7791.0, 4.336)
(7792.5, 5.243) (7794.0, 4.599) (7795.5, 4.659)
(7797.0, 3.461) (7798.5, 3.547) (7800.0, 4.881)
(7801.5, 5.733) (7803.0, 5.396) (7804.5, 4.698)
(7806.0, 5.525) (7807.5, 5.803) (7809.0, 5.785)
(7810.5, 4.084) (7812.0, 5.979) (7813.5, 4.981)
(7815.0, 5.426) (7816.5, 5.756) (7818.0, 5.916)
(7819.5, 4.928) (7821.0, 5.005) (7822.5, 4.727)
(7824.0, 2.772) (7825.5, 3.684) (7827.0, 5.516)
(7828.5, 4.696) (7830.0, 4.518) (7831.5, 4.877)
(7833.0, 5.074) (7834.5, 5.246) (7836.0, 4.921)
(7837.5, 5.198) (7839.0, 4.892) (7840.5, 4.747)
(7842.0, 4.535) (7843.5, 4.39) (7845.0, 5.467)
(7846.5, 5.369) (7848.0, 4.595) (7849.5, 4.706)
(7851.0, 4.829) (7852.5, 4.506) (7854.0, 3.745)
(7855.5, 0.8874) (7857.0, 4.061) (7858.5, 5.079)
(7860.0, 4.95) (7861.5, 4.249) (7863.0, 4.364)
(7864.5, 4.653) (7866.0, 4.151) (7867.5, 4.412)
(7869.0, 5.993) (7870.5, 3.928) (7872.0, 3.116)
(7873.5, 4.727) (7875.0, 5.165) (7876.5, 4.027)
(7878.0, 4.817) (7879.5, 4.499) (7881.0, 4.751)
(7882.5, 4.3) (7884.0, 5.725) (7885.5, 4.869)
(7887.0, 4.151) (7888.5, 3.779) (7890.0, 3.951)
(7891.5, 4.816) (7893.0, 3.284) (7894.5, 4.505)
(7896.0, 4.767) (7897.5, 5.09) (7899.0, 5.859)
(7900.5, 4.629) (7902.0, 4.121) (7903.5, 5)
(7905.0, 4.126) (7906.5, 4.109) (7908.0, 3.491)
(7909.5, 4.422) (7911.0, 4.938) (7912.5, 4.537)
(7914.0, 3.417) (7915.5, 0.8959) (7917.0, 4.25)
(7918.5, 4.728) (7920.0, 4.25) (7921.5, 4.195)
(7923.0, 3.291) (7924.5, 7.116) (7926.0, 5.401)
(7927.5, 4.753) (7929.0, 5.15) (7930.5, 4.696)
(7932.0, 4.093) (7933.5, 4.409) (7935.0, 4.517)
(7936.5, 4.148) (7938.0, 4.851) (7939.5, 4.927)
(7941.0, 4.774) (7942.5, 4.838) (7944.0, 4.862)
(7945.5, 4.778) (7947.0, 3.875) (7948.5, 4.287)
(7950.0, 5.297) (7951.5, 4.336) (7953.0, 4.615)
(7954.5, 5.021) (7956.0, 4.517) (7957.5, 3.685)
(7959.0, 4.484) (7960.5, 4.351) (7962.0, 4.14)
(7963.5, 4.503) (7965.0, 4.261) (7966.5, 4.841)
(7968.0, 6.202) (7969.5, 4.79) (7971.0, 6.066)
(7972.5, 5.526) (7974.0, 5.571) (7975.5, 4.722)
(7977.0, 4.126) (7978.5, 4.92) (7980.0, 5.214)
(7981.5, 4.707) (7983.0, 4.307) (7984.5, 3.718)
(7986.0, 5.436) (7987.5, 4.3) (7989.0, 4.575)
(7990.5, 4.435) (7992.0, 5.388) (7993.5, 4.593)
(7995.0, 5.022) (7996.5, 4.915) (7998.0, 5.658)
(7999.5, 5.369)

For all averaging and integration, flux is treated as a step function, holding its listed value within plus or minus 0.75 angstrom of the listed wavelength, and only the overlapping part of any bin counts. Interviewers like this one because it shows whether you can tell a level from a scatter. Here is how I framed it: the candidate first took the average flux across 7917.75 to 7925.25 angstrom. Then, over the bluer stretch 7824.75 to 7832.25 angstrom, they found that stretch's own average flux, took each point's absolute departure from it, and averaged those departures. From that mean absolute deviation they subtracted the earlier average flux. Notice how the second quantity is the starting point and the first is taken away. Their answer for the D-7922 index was -4.3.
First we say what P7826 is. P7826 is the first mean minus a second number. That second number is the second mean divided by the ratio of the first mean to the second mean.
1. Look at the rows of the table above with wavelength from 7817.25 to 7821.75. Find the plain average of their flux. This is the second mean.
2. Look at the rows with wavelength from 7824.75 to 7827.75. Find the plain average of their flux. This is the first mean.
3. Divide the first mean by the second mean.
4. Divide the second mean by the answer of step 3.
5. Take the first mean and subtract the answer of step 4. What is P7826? -1.5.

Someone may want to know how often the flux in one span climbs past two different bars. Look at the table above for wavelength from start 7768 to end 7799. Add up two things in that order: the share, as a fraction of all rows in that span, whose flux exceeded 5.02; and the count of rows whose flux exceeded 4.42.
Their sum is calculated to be 14.3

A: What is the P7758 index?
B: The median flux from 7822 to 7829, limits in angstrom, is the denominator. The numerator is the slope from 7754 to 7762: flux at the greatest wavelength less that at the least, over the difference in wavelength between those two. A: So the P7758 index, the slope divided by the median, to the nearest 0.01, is 0.00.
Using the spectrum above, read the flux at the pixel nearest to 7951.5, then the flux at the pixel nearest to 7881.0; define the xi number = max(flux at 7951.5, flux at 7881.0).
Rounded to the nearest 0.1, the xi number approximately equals 4.8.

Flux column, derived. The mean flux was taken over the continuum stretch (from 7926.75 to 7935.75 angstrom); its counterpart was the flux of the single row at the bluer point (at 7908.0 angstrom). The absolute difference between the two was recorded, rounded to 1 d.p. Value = 1.1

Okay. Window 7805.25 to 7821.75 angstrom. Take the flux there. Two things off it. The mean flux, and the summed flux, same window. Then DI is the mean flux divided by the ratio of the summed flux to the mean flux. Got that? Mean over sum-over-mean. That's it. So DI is 0.5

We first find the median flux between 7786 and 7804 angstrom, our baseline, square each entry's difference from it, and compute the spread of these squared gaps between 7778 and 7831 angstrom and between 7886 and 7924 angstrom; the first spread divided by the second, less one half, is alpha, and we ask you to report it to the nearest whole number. 0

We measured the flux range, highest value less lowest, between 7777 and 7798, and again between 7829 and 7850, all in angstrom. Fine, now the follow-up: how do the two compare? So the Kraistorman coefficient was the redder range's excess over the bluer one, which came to -2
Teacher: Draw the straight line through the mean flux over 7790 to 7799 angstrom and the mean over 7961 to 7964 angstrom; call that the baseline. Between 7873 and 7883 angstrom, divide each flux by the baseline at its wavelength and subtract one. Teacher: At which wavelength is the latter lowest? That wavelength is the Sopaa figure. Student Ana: 7876.5 angstrom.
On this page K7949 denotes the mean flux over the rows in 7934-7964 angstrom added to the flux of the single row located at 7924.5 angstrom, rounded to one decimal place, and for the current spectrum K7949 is 11.7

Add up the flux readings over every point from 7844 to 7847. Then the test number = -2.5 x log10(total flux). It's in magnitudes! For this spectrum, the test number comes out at -2.59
